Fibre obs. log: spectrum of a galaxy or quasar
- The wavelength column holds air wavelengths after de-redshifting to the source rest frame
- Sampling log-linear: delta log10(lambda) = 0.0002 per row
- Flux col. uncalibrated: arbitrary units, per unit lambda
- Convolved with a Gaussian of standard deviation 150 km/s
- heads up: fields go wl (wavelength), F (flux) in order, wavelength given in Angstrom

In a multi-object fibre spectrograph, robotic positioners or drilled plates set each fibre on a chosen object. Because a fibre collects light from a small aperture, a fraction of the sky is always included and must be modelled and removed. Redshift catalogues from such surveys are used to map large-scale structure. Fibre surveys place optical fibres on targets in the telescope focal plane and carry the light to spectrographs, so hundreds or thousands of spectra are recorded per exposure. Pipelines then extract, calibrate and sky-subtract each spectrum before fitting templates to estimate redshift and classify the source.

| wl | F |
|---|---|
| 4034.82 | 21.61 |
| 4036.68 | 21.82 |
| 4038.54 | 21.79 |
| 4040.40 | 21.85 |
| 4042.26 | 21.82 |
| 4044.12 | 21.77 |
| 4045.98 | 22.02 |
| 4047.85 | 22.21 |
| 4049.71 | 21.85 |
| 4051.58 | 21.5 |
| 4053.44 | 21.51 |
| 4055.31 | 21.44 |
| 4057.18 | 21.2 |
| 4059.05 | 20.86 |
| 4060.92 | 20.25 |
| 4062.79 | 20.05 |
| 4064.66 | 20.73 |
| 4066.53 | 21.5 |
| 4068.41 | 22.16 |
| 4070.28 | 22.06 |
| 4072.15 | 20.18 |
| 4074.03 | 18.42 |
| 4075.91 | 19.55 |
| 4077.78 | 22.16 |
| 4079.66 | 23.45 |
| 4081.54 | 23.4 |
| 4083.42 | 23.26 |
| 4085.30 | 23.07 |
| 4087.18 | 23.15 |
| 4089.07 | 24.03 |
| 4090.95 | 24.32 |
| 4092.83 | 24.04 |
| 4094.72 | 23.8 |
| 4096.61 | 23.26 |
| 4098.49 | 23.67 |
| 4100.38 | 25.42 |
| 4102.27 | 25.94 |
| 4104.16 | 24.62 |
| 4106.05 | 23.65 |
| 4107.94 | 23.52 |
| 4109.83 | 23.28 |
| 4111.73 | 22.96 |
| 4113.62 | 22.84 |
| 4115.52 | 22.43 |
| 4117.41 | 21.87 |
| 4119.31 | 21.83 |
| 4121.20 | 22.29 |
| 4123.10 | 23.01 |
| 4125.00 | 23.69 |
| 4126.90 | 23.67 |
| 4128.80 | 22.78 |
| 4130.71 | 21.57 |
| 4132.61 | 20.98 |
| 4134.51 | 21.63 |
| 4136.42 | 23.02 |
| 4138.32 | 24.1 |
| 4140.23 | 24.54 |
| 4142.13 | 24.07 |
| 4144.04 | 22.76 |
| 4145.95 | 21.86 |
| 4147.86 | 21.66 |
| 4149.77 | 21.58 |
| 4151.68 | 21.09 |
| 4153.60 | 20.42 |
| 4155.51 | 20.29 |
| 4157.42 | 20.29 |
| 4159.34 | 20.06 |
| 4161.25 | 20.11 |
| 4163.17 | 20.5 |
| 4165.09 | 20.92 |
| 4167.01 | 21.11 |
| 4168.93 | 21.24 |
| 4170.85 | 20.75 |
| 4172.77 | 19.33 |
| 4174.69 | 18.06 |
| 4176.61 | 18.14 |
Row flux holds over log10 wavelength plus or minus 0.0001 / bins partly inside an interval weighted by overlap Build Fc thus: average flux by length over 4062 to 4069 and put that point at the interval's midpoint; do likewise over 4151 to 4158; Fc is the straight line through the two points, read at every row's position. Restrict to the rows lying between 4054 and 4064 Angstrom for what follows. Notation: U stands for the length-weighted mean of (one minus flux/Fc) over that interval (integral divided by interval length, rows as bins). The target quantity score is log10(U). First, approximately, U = 0.015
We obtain -1.81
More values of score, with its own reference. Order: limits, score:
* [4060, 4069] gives -2.06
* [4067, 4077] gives -1.64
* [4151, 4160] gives -2.39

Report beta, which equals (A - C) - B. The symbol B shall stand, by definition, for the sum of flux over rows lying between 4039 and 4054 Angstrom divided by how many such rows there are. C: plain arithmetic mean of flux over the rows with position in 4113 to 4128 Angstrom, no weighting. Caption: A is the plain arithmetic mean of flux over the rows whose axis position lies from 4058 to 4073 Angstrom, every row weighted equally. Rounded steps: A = 21.0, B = 21.8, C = 22.7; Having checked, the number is -23.5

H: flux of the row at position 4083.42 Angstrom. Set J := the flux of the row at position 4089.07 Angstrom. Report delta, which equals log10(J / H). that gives 0.014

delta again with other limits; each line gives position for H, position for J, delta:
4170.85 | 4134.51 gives 0.018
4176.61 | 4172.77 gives 0.028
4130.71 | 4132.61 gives -0.012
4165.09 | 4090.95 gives 0.065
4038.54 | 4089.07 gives 0.042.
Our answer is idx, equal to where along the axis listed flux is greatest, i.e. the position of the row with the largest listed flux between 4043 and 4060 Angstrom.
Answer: 4047.85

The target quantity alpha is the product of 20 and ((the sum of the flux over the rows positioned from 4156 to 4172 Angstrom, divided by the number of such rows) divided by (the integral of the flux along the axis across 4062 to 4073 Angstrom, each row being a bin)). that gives 1.8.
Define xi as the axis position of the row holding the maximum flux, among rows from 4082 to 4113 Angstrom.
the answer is 4102.27 Angstrom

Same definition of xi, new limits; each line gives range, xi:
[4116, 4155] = 4140.23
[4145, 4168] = 4145.95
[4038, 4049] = 4047.85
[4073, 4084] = 4079.66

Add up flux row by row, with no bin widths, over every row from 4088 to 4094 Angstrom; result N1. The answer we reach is 72.4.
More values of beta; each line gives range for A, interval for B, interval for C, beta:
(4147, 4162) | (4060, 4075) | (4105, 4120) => -22.8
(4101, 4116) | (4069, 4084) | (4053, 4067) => -18.8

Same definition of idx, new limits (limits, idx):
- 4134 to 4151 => 4140.23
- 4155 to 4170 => 4168.93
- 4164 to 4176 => 4168.93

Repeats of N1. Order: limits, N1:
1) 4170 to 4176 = 58.1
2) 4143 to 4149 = 66.3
